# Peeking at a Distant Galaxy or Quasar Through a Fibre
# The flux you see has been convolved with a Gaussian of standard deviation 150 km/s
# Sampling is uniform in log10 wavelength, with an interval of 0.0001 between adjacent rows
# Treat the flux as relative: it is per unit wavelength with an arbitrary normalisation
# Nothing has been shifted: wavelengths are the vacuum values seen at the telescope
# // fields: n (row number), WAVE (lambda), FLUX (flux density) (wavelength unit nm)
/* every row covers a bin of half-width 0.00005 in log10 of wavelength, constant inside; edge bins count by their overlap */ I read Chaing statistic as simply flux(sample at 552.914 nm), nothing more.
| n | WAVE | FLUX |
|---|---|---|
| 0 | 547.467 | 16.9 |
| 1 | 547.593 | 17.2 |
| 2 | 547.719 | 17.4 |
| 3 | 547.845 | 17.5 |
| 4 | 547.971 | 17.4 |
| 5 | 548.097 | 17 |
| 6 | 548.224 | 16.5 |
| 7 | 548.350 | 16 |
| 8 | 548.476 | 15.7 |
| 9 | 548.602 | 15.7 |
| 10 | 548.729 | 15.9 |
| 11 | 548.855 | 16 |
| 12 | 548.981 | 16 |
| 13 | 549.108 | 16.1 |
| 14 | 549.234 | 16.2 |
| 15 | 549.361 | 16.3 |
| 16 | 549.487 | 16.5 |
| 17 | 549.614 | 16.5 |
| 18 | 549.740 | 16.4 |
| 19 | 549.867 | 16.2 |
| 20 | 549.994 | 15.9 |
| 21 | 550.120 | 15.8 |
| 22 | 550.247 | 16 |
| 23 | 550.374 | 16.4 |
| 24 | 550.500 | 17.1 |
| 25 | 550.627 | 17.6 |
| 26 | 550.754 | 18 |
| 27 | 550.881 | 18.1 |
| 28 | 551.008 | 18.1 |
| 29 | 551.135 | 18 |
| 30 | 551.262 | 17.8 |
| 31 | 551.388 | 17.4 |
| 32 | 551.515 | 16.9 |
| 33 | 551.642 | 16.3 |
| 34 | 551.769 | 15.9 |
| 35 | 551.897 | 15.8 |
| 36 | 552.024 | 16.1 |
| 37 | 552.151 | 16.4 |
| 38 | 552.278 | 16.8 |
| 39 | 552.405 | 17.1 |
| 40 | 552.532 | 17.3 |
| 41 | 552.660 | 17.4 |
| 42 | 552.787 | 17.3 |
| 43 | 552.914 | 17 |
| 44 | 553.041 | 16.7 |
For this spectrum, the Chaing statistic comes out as 17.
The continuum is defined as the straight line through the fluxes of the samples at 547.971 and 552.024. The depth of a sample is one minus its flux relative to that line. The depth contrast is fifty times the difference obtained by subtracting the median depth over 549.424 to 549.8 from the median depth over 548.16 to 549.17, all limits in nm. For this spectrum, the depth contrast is 2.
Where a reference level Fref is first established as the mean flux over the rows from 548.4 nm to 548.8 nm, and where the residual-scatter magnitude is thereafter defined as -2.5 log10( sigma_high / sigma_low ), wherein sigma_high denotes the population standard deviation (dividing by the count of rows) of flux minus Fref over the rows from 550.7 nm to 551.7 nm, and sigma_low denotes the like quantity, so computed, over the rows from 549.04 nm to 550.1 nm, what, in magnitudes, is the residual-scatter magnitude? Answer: -1.3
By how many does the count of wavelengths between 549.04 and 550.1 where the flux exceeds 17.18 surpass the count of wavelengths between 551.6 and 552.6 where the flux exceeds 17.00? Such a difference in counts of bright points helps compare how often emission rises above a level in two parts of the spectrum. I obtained -2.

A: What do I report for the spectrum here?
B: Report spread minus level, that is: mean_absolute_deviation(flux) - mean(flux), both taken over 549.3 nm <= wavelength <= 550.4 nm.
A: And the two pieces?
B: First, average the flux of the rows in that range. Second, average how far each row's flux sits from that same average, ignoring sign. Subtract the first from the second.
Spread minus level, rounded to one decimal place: -16.0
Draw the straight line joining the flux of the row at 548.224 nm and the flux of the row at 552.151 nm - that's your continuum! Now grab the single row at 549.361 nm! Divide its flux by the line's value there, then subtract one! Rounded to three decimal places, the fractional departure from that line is -0.010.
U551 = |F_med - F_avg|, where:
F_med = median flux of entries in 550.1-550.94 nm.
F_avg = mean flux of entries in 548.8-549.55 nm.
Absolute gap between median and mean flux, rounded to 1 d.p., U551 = 0.9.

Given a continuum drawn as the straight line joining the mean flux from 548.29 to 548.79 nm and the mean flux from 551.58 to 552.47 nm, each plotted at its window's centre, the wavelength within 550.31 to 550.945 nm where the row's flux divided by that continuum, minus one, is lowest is 550.374 nm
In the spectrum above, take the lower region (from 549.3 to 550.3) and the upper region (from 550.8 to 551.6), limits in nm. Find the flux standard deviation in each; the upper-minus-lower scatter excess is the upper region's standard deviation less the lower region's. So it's 0.2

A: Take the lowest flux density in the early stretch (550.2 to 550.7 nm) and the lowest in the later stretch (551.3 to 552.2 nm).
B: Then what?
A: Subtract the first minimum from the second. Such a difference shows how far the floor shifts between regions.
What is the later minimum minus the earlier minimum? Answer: -0.20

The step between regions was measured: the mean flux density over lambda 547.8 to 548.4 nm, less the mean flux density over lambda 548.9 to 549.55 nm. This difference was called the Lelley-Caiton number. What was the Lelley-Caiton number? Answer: 0.66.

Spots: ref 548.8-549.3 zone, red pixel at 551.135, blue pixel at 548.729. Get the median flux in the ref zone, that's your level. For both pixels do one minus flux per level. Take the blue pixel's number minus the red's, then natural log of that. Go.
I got -2.0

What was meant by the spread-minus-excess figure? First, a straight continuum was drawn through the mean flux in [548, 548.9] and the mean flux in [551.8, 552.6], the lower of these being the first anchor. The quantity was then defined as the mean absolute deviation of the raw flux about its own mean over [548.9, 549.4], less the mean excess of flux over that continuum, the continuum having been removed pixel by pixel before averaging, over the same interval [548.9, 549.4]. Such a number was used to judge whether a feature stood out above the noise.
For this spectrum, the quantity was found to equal 0.2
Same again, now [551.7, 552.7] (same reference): 0.5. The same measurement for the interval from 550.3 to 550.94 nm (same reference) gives -0.5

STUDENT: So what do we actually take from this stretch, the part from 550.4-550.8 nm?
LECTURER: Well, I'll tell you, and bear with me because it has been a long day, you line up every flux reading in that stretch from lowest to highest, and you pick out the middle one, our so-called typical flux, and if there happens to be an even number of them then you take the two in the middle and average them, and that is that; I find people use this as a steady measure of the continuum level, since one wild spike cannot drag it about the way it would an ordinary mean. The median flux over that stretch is 17.6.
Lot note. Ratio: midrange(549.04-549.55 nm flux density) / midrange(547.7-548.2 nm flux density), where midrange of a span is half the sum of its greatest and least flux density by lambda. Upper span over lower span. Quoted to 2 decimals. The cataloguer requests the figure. 0.94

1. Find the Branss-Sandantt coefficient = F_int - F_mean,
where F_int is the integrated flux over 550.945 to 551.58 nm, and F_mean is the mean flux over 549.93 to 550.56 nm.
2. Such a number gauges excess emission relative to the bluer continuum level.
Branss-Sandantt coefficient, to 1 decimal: -5.0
